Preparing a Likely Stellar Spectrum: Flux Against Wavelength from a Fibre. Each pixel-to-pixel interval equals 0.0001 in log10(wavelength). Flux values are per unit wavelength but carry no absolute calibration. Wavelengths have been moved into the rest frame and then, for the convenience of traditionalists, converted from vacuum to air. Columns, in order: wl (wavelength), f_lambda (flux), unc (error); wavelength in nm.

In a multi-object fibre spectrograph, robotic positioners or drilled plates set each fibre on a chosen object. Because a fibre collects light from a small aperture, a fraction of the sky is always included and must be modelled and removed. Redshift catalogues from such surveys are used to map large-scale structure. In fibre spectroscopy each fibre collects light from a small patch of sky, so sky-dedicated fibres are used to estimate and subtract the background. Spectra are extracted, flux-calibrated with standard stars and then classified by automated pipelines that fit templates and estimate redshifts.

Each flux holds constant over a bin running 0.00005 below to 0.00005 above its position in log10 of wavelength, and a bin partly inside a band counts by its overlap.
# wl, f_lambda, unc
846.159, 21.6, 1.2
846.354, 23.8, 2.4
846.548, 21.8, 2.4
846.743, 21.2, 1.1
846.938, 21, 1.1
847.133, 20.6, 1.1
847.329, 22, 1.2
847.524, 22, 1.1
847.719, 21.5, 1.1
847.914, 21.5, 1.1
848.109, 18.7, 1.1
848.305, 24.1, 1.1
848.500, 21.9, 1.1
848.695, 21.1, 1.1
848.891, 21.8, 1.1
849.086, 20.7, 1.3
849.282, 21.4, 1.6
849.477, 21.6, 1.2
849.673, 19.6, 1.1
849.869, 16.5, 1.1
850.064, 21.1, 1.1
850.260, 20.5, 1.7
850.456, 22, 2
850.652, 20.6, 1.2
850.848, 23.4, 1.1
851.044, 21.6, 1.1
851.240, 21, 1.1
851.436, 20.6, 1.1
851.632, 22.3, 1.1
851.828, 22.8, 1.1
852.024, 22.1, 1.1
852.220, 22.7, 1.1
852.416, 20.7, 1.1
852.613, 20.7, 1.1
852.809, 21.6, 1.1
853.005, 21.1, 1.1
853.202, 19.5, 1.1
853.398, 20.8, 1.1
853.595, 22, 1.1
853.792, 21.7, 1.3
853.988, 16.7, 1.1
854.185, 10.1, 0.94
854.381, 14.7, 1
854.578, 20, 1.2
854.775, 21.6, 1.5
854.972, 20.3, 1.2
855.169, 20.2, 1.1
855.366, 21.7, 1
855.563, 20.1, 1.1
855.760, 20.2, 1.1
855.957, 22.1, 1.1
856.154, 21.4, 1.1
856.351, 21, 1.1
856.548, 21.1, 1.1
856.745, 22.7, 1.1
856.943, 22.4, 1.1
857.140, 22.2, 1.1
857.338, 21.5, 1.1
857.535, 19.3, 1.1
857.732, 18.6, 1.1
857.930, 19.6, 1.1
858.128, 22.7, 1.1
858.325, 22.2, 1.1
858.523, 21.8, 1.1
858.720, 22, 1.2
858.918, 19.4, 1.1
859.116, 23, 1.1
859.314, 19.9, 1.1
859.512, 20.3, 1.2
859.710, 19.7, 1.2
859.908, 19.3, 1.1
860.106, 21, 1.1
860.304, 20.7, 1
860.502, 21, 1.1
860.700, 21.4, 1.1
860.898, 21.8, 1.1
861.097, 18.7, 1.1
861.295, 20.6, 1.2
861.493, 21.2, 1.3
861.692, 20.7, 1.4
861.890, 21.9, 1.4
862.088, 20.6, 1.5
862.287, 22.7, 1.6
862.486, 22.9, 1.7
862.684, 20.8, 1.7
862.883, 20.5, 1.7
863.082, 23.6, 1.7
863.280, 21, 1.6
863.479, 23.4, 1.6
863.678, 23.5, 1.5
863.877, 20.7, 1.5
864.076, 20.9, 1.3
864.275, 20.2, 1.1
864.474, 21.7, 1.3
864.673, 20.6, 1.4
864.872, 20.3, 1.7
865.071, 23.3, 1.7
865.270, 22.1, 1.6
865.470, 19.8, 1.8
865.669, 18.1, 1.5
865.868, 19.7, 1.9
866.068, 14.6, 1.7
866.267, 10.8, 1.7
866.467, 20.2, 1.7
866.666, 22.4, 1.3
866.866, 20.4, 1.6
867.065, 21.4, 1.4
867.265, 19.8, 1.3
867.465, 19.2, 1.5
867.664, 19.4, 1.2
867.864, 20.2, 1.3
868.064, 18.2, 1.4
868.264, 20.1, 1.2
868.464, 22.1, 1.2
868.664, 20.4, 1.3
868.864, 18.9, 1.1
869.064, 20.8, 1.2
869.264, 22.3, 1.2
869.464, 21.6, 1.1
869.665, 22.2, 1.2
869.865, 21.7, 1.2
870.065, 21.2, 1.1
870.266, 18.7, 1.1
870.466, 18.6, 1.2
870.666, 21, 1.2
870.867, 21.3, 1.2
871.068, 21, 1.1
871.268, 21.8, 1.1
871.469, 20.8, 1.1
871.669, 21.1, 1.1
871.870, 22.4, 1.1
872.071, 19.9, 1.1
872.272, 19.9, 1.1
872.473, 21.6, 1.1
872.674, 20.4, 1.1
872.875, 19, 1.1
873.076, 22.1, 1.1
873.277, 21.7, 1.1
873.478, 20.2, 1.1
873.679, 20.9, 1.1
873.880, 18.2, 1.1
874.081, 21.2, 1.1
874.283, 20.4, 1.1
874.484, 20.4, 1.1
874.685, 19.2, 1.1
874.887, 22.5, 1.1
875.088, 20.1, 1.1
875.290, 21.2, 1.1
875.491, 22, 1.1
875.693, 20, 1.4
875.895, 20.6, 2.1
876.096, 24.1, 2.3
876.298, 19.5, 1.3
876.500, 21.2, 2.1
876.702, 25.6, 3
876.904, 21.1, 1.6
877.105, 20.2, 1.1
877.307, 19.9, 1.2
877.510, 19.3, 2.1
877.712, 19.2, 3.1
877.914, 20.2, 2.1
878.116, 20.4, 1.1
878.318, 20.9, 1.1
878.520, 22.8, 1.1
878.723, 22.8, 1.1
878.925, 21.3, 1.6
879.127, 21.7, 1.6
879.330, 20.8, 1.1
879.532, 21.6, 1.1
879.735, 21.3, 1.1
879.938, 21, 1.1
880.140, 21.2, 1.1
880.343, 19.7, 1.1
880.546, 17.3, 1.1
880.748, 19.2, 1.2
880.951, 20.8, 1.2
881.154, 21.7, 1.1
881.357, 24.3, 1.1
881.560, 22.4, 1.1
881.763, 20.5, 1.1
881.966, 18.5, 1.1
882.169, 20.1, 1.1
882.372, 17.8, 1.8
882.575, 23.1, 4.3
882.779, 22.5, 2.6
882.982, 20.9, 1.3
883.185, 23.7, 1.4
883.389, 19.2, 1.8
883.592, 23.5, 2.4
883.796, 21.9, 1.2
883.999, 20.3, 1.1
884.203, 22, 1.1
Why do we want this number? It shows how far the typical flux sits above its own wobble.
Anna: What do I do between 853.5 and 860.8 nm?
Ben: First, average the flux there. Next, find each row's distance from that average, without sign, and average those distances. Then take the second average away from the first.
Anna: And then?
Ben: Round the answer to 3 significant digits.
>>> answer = 18.9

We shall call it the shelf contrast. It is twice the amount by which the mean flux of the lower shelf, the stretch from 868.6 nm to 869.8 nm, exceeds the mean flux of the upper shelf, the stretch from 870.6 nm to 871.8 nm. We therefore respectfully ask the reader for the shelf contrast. -0.3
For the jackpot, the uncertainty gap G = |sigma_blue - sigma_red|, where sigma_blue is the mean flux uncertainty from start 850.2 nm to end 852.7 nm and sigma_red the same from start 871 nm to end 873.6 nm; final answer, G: 0.12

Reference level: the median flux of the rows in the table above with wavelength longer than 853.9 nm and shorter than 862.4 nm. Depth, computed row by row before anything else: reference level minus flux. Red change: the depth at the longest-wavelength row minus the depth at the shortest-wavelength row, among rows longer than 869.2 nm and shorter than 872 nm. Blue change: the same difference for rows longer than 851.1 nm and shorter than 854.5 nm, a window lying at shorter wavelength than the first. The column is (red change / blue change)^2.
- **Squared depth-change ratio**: 0.00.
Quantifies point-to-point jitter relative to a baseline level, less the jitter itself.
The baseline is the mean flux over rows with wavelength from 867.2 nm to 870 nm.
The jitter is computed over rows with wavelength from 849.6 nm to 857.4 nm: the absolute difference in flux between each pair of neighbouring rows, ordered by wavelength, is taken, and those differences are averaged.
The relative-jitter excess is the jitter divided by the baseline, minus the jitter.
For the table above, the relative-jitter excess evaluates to -1.50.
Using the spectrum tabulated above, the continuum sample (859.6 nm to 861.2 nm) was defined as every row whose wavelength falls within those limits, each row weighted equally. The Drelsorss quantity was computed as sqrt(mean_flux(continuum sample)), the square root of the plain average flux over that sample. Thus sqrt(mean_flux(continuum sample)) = 4.522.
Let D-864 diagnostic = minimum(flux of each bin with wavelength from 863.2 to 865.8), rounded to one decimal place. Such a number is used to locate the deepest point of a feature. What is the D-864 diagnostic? 18.1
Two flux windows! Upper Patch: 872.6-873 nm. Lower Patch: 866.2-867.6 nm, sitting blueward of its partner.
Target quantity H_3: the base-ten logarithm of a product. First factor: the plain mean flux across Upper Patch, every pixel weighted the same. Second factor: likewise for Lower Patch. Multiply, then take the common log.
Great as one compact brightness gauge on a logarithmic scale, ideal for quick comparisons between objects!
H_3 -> 2.58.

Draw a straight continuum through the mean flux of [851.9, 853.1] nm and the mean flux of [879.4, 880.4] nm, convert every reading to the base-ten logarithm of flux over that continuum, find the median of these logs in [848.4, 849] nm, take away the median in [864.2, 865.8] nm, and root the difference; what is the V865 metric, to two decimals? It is 0.15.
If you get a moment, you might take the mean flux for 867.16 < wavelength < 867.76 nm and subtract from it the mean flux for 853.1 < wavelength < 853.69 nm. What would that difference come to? -1.3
